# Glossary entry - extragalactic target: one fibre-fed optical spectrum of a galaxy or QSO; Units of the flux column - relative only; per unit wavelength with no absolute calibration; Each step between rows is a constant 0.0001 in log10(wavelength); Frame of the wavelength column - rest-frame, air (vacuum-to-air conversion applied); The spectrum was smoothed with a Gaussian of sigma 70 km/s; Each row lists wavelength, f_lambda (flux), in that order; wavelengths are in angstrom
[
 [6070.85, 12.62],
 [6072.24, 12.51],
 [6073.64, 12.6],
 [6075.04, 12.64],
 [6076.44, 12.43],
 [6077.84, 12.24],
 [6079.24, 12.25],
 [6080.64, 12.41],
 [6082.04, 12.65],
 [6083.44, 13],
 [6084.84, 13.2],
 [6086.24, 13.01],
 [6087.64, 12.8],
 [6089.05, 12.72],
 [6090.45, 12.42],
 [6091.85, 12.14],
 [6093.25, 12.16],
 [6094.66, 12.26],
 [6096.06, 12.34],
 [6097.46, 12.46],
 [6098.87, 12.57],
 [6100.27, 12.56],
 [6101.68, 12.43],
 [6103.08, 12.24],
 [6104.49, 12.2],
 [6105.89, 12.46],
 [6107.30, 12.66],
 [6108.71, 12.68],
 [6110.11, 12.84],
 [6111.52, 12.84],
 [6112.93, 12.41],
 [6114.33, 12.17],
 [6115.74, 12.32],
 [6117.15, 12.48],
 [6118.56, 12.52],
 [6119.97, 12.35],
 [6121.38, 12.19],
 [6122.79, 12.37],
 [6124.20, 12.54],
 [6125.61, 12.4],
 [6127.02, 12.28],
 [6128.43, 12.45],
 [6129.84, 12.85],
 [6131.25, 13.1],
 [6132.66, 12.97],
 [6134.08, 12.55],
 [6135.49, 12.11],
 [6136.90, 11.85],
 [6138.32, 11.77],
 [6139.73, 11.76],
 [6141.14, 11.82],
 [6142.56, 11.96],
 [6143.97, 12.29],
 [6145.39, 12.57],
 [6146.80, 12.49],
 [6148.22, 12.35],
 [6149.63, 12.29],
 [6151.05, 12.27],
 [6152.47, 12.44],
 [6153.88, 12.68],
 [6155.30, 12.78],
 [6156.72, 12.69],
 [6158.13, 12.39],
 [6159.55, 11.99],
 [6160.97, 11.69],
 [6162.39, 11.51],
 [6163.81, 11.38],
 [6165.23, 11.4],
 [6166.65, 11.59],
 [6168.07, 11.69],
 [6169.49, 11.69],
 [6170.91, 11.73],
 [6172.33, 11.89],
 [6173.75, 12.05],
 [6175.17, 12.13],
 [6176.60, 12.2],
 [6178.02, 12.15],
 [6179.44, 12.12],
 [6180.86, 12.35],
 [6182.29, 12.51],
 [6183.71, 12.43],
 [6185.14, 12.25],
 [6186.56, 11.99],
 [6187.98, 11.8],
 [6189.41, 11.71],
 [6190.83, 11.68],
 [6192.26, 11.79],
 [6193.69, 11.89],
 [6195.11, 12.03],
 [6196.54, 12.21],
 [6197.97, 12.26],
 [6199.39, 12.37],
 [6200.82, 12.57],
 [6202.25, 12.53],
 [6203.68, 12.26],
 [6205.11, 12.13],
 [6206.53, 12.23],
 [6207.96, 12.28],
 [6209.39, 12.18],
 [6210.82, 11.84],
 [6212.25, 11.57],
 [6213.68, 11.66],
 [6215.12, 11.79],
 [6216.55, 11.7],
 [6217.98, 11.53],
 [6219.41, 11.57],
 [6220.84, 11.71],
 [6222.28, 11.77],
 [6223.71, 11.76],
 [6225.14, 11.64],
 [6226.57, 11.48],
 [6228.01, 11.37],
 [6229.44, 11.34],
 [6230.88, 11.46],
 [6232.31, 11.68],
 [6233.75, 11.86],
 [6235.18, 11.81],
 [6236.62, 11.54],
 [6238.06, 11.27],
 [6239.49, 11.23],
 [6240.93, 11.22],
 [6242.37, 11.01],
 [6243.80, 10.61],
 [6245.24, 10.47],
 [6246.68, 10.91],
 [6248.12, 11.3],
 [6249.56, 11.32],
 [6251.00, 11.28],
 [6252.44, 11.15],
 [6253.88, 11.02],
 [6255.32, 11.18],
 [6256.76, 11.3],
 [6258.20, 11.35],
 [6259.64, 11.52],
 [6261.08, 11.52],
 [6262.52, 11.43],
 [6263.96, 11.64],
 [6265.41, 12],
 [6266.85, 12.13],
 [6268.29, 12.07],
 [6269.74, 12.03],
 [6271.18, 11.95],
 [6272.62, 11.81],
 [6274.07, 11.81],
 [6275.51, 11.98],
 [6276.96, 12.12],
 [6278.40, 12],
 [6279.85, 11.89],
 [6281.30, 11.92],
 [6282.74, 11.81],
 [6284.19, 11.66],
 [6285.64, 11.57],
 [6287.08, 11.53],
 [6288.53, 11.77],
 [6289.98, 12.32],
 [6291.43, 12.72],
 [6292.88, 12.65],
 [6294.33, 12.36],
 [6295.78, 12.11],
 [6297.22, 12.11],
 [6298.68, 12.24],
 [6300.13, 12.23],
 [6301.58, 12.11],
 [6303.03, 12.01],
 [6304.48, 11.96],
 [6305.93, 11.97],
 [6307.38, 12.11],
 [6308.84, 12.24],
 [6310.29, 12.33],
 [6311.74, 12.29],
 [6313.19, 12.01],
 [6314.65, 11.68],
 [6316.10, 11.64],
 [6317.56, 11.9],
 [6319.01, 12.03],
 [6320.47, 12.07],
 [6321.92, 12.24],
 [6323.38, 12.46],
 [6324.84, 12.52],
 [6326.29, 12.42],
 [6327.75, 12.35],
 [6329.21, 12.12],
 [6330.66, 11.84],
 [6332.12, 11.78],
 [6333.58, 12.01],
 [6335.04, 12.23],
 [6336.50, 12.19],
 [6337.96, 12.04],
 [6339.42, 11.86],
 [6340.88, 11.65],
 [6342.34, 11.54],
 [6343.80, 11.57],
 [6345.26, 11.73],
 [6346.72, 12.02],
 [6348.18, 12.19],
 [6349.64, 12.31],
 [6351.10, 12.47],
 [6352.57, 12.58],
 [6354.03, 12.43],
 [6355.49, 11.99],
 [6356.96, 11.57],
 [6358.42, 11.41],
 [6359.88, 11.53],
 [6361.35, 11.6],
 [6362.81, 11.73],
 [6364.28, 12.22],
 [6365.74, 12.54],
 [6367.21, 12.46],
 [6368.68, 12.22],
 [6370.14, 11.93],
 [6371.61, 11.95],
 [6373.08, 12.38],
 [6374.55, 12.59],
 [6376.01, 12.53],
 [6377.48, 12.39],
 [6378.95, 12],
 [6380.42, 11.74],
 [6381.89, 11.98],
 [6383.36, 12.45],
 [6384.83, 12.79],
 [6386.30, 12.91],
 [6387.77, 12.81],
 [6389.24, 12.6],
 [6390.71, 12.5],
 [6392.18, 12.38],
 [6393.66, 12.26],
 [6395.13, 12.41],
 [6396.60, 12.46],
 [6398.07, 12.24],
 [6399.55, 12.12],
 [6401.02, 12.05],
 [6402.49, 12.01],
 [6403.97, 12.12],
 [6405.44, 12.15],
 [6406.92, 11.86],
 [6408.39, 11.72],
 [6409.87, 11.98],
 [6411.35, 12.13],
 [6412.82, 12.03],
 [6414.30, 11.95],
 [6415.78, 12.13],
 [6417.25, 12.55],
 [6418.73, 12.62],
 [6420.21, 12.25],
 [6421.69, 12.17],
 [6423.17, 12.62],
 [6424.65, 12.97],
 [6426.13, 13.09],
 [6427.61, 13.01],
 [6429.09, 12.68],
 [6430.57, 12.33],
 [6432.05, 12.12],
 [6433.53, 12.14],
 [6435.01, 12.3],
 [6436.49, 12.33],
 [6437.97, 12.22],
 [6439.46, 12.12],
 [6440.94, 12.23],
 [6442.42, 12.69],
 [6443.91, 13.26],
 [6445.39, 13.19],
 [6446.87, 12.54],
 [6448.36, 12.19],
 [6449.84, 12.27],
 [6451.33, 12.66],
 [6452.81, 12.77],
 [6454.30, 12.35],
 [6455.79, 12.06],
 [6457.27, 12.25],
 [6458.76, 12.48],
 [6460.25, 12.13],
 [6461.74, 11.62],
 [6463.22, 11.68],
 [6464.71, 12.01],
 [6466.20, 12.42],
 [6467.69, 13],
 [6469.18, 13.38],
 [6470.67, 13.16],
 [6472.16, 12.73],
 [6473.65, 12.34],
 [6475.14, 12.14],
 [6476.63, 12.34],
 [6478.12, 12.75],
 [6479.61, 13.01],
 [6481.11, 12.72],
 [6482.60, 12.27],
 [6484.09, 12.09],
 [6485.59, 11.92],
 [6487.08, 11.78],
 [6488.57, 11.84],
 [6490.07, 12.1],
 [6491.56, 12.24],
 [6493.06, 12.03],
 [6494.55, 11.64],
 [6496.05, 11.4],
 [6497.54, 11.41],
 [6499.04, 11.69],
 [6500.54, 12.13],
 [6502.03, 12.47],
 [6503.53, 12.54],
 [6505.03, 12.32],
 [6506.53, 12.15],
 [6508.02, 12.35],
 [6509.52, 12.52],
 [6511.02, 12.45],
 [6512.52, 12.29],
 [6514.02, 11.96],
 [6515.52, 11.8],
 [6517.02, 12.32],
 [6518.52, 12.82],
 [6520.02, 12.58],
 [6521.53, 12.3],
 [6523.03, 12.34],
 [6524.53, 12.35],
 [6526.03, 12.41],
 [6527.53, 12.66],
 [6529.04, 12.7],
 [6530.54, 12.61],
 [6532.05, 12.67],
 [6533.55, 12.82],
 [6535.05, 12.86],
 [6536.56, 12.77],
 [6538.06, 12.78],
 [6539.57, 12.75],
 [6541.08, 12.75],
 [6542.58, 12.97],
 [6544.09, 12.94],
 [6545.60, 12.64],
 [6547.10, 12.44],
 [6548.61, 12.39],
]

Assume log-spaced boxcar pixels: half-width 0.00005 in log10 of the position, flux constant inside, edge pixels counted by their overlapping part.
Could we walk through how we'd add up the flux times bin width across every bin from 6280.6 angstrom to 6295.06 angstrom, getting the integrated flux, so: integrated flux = 174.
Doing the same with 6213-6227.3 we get 167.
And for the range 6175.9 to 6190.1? 173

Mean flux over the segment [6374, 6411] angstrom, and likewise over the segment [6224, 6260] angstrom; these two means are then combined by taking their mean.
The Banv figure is 11.8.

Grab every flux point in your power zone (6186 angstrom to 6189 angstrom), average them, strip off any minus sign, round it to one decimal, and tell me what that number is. 11.9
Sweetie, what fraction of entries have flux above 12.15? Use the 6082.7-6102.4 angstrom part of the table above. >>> 0.9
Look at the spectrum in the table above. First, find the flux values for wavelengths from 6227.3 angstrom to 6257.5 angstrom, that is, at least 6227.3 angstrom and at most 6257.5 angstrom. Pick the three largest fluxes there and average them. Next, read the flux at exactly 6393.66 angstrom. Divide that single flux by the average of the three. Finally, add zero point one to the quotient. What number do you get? 1.14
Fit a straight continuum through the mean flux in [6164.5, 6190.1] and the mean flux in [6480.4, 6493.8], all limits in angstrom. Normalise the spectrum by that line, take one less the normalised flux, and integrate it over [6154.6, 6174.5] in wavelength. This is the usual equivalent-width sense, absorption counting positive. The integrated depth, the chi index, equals 0.14 angstrom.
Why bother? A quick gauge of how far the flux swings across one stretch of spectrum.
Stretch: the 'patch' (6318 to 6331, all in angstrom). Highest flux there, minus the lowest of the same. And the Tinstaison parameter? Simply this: 0.68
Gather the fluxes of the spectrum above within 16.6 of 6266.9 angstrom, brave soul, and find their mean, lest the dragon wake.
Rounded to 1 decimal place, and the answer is 11.7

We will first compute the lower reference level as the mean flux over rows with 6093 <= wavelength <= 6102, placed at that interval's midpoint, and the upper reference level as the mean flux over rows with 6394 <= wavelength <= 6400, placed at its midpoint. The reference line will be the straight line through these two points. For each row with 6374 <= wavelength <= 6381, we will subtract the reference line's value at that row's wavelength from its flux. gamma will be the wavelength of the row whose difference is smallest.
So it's 6380.42 angstrom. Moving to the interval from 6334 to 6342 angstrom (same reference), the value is 6340.88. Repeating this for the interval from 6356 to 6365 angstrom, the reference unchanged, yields 6358.42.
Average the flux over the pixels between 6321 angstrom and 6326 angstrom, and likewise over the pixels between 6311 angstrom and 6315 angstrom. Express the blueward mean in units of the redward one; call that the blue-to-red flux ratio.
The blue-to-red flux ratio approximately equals 0.97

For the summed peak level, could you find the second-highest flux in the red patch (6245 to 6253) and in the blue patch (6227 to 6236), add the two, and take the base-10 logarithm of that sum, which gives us 1.36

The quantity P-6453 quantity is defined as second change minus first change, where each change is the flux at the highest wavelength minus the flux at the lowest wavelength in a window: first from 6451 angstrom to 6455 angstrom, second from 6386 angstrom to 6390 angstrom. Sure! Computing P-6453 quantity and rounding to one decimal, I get 0.0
